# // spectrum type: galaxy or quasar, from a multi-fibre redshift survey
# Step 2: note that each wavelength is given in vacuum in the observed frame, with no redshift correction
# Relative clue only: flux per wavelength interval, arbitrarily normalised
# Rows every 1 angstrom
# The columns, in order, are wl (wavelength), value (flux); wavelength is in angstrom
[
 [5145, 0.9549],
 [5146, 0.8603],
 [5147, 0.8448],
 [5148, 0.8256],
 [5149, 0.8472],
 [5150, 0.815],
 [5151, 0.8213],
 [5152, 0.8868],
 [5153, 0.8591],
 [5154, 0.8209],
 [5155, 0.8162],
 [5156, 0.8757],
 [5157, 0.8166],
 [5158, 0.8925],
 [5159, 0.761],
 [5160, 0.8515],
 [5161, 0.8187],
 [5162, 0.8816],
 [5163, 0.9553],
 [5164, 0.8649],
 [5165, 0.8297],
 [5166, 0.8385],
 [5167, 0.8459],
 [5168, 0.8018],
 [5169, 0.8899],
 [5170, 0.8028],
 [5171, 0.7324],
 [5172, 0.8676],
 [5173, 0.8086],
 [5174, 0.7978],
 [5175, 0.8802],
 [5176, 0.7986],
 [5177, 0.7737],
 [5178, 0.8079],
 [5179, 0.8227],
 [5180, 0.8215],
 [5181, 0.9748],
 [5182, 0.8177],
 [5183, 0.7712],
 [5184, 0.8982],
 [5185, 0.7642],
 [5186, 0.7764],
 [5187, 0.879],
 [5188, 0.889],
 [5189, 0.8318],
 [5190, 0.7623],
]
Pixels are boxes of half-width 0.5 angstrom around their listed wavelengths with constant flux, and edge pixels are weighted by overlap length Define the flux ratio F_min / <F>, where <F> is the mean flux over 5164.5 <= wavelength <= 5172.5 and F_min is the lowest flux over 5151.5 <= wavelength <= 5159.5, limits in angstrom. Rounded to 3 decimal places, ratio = 0.921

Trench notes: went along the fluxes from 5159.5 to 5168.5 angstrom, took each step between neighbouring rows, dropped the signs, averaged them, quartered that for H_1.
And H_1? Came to 0.011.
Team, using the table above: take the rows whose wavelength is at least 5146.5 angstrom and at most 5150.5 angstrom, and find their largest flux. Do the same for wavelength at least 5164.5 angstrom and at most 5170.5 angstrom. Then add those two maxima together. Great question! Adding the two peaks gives 1.74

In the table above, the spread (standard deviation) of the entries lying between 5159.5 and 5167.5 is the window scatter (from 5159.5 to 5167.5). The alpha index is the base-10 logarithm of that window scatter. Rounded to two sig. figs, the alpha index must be -1.4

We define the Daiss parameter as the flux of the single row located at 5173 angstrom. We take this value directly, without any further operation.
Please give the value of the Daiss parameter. 0.8086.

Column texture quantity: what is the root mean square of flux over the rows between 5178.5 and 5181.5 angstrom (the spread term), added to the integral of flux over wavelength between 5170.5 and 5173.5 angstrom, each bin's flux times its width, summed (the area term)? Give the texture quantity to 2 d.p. 3.28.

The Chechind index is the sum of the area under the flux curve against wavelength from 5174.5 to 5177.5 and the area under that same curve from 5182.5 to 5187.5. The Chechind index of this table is 6.5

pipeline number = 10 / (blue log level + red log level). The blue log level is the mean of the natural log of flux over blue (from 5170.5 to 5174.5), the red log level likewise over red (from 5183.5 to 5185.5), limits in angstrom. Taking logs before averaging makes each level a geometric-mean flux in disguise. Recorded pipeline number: -24.3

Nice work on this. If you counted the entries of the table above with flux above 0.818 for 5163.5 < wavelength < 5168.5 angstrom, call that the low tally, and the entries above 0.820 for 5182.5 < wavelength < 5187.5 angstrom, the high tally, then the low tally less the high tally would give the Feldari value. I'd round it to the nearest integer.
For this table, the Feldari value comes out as 2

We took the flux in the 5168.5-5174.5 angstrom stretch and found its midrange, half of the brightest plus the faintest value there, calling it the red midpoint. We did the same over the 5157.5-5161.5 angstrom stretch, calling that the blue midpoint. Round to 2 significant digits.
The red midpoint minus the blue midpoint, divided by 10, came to -0.0016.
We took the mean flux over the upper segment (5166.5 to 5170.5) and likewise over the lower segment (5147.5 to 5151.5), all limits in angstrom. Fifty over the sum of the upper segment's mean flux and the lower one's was 30.08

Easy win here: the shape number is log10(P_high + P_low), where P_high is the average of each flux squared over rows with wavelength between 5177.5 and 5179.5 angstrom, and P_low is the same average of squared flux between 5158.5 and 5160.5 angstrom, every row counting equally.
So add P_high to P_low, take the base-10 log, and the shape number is 0.120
